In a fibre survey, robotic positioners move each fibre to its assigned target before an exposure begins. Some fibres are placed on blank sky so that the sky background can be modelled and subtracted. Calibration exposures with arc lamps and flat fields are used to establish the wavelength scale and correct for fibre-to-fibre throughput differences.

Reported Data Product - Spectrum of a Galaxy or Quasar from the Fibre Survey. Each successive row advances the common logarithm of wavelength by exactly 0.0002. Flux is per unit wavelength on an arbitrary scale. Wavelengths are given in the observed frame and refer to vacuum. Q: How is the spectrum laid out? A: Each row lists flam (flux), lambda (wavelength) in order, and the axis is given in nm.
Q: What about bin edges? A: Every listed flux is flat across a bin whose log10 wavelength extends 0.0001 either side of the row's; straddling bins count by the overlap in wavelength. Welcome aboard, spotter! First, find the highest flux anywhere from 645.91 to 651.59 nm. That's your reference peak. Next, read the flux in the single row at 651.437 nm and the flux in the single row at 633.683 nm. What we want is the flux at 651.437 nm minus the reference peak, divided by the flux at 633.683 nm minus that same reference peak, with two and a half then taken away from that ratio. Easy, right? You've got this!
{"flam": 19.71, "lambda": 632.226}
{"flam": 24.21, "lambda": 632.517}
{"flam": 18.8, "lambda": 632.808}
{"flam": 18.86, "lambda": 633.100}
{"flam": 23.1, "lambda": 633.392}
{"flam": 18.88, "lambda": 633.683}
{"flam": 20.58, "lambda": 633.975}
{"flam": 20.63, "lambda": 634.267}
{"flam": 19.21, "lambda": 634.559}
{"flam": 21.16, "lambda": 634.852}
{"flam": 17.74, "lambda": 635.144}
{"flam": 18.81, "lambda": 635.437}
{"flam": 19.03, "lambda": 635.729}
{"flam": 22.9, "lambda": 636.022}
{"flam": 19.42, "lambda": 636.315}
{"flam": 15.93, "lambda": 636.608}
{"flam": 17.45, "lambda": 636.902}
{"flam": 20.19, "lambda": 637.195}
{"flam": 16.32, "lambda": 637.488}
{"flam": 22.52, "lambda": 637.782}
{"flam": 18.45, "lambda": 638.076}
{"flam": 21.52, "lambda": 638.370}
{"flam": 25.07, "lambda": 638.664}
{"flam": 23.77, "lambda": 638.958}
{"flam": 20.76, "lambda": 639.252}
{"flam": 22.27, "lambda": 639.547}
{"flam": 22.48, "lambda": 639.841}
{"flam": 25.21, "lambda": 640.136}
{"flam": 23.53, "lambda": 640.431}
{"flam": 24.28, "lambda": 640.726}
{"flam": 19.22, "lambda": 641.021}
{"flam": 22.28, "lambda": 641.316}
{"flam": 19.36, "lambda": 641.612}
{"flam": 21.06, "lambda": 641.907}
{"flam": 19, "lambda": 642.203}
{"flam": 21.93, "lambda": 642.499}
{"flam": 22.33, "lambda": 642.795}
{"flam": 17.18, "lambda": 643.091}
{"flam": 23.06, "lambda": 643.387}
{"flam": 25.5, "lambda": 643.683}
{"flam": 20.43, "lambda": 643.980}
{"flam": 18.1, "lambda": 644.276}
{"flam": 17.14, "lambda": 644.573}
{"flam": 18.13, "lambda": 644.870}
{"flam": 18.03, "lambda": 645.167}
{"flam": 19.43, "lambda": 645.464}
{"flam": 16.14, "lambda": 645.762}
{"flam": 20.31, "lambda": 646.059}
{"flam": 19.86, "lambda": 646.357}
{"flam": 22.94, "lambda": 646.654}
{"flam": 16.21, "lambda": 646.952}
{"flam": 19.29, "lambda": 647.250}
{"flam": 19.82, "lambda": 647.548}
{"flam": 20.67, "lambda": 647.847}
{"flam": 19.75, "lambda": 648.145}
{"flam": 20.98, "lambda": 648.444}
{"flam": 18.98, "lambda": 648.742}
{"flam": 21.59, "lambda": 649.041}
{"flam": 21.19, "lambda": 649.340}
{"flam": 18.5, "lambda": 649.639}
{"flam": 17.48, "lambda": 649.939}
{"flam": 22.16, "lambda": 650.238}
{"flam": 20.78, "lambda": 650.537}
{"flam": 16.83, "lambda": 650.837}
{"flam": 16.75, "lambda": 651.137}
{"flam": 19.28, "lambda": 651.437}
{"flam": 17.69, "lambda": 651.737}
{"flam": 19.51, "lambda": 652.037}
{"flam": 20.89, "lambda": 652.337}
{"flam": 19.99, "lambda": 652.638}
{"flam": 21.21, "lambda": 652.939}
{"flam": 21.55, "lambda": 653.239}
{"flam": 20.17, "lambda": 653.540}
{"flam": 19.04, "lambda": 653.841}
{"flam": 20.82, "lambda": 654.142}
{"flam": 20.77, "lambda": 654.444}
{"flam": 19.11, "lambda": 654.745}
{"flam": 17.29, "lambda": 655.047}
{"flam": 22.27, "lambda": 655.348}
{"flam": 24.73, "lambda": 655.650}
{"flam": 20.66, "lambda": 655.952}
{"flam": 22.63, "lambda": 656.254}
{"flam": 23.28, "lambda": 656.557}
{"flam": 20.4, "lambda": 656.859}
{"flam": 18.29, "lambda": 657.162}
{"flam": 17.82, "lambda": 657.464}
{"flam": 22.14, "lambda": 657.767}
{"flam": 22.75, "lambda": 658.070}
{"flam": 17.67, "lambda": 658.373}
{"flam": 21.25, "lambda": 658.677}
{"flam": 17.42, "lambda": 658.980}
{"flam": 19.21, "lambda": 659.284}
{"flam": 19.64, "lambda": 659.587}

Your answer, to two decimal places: -1.60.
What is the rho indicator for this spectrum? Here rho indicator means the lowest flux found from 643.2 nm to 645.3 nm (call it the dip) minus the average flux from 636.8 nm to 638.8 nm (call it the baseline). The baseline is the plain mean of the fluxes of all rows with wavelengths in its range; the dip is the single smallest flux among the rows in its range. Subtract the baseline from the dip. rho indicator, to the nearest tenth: -3.1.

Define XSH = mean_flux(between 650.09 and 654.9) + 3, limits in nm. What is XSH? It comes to 22.8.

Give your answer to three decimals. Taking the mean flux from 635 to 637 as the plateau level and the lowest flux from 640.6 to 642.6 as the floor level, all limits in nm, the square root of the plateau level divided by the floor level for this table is 0.994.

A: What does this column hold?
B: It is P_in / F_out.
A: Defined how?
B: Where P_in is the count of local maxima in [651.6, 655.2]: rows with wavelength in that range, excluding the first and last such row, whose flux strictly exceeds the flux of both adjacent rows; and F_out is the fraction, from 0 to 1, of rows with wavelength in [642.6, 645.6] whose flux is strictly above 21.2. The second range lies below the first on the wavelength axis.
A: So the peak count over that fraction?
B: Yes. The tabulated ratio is 10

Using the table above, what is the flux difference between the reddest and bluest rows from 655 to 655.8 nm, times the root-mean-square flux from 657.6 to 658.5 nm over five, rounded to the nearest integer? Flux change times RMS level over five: 31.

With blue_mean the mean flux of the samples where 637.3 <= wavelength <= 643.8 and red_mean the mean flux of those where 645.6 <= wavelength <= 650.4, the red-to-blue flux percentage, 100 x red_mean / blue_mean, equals 91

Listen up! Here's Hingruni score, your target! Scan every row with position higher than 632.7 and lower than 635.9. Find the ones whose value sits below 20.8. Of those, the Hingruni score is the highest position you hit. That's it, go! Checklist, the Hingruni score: 635.729 nm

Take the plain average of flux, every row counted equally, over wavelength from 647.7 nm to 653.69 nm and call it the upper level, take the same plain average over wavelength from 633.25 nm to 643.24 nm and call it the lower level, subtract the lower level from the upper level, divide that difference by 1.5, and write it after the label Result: -0.60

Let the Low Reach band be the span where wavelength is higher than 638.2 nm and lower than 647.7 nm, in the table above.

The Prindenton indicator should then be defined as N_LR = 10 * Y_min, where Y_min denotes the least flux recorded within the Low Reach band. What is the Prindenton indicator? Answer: 161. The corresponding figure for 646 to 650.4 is 162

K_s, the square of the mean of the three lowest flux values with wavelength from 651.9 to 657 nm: 342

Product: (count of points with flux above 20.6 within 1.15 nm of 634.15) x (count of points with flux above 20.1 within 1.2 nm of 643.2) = 15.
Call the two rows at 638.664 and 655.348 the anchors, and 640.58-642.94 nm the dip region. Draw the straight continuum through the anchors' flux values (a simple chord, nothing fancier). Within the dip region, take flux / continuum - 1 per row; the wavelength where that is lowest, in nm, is 642.203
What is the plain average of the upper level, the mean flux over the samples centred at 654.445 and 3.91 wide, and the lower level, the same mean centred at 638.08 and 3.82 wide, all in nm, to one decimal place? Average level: 20.6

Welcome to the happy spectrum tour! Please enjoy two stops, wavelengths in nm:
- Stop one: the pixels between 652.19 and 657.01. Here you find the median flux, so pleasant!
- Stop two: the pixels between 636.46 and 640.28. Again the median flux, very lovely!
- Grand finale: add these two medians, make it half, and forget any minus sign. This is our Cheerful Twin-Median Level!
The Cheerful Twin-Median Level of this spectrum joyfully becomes 21.2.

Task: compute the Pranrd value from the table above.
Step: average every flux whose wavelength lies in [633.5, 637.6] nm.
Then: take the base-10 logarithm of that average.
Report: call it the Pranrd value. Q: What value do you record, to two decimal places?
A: 1.28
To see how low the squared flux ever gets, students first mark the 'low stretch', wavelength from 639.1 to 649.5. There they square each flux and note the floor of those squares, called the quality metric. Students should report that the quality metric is 260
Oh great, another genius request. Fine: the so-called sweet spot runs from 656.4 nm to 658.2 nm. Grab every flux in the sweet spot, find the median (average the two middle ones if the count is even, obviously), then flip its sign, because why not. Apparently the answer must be -21.3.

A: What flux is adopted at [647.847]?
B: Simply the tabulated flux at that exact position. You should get 20.67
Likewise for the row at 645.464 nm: 19.43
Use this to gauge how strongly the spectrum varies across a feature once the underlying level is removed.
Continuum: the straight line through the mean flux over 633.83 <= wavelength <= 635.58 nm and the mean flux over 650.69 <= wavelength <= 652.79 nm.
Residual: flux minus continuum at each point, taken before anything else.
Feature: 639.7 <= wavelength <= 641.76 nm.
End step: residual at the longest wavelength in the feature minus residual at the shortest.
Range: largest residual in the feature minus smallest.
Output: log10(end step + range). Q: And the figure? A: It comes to 0.47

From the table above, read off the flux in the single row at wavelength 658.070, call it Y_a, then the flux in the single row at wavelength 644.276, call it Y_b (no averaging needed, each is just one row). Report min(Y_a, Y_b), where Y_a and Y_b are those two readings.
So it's 18.1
